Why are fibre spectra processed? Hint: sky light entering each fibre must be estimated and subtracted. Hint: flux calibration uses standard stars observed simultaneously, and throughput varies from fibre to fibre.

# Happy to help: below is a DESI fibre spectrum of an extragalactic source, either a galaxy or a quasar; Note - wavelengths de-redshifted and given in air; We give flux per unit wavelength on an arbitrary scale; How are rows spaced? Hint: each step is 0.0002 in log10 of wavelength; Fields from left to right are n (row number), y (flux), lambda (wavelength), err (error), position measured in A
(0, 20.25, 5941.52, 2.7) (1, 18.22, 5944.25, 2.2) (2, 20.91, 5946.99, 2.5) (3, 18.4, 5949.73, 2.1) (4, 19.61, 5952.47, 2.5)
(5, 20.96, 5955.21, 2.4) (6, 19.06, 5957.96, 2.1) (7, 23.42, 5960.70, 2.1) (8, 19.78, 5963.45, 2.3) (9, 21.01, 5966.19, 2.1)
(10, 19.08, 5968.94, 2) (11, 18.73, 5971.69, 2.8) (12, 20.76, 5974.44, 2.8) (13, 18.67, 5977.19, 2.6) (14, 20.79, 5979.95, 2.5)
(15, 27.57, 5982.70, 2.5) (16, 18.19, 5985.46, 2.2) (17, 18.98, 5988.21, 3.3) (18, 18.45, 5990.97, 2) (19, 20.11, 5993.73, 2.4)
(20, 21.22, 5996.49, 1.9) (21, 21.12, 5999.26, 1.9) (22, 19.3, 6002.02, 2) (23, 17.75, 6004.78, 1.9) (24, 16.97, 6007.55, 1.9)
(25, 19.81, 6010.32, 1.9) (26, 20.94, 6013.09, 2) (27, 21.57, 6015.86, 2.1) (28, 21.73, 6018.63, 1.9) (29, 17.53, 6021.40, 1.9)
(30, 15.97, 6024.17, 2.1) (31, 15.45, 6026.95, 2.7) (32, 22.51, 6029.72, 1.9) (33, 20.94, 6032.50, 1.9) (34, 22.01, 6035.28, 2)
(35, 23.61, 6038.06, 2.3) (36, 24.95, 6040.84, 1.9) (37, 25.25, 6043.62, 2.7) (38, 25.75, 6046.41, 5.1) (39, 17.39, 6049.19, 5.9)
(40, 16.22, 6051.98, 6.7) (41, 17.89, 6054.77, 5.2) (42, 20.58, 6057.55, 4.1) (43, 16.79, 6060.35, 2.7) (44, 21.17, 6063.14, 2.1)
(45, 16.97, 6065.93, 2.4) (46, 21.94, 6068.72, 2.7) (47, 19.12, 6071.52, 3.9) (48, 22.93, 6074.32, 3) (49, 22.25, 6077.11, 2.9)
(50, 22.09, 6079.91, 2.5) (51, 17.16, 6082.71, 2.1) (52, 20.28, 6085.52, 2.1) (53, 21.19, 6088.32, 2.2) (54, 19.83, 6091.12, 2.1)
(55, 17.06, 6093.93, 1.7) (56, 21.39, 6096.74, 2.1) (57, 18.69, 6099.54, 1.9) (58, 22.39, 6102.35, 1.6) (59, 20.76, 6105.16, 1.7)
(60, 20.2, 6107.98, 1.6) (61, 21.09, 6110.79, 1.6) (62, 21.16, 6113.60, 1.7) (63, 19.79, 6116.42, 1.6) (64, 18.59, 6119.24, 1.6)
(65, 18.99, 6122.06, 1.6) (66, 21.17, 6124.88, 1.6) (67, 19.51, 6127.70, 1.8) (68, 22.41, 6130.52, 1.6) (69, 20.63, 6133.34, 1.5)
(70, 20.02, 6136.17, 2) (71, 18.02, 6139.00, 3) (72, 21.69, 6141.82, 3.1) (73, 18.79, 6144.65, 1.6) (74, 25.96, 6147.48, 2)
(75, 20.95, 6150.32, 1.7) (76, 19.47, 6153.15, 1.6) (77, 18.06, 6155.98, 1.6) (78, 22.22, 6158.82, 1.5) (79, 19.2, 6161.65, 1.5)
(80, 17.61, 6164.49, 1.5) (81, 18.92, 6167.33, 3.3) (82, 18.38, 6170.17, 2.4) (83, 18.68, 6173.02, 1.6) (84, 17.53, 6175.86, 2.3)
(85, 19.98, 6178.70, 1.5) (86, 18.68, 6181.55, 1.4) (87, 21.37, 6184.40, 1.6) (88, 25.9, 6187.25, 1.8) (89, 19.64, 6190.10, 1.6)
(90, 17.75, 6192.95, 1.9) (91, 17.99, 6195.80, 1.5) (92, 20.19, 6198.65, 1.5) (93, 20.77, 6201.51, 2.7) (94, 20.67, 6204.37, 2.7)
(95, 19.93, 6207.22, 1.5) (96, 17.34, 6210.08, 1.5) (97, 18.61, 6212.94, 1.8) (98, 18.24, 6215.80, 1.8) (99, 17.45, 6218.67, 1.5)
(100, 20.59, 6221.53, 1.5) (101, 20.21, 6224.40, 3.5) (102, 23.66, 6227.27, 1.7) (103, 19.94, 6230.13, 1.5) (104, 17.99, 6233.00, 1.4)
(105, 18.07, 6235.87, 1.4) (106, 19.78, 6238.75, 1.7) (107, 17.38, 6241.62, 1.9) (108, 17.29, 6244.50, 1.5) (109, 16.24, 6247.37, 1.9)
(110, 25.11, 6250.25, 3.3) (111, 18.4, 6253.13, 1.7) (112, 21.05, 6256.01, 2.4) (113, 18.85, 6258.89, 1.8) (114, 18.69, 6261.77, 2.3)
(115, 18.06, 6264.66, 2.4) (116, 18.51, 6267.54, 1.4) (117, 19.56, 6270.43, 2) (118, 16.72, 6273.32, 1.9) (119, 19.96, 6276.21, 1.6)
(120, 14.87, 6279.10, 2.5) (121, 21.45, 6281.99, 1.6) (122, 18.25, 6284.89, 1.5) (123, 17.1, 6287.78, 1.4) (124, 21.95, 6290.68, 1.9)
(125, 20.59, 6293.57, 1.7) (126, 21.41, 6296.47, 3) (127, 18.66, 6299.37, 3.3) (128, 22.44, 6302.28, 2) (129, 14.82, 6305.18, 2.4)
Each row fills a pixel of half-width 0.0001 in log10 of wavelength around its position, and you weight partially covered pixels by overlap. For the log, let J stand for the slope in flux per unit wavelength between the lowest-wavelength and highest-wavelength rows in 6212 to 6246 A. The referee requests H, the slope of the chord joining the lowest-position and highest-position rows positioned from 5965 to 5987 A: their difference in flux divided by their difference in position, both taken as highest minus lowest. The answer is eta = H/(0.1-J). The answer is -1.0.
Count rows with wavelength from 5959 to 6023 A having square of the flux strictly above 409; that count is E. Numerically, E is 10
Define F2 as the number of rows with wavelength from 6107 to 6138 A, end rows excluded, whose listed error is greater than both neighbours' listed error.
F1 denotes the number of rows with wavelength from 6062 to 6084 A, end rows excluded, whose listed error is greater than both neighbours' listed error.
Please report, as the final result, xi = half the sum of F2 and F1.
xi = 1.5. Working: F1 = 1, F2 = 2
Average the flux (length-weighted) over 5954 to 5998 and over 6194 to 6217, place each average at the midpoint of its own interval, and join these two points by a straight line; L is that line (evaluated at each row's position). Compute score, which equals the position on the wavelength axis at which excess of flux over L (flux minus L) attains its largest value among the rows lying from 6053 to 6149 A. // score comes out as 6147.48 A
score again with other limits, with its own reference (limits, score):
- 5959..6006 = 5982.70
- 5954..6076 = 5982.70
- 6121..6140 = 6130.52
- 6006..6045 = 6043.62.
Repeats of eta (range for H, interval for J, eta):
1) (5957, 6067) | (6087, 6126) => -0.2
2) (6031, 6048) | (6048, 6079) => -4.7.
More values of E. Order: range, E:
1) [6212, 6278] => 4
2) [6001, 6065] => 12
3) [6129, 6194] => 8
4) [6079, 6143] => 12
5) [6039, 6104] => 13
